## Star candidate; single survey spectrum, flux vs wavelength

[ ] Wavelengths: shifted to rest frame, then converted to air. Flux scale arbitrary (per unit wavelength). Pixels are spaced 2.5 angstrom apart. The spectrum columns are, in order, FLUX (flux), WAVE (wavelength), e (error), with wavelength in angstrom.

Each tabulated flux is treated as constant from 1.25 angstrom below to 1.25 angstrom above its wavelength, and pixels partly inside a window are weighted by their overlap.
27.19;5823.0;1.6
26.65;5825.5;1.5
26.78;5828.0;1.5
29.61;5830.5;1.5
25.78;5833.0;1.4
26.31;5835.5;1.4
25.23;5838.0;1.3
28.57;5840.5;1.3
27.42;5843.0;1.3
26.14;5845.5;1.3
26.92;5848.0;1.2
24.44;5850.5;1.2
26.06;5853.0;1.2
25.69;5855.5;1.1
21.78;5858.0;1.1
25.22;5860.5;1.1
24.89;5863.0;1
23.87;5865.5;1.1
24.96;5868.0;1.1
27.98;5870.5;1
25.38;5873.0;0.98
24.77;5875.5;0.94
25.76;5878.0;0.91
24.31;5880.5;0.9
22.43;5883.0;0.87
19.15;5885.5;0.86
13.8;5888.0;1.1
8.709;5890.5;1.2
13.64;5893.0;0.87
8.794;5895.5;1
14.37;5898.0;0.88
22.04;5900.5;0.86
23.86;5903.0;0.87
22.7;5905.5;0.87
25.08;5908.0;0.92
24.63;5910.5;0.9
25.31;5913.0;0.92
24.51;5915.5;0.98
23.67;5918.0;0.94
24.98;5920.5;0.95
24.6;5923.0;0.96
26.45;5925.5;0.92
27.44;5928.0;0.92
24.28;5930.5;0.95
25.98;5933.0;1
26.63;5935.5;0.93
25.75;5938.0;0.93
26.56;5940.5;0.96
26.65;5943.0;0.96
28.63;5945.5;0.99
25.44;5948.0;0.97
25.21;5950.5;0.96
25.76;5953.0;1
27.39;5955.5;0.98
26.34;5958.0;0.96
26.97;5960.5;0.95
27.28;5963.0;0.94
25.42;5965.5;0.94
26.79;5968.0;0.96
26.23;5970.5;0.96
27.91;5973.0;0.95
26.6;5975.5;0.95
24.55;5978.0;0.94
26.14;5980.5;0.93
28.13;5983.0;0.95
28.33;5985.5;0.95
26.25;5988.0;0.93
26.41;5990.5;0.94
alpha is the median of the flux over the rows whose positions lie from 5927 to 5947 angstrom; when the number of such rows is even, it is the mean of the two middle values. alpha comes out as 26.6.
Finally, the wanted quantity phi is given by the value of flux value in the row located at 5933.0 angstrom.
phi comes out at 25.98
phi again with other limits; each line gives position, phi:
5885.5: 19.15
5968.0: 26.79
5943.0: 26.65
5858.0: 21.78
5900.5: 22.04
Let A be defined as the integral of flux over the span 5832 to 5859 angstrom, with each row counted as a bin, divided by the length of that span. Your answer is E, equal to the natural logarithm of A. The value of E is 3.25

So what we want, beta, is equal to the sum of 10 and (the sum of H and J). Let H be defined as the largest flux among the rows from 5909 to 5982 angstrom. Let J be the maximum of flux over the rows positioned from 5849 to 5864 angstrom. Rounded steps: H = 28.63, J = 26.06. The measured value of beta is 65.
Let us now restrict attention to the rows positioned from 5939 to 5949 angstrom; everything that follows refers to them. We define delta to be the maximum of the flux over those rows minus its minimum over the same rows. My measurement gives 3.2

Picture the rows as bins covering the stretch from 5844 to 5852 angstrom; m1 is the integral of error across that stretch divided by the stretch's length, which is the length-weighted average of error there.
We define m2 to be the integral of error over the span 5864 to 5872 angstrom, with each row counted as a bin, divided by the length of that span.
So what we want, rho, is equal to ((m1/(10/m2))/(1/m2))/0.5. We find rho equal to 0.278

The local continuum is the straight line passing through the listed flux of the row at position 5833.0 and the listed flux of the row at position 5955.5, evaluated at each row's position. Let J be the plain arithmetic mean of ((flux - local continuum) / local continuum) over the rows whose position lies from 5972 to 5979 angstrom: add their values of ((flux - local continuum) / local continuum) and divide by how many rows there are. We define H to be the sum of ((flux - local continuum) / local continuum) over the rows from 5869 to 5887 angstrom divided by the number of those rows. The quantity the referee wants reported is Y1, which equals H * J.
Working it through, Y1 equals 0.0038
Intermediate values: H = -0.080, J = -0.047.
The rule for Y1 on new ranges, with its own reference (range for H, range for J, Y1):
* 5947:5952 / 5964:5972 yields 0.0037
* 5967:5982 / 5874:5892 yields 0.0114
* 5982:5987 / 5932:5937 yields -0.0005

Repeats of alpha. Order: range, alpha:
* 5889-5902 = 13.6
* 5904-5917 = 24.6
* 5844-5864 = 25.5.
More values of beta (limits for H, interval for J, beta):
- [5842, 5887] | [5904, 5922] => 63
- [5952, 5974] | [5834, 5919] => 66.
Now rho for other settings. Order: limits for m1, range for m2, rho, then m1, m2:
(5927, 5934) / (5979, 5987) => 0.170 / 0.956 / 0.94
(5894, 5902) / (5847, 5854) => 0.262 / 0.911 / 1.20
